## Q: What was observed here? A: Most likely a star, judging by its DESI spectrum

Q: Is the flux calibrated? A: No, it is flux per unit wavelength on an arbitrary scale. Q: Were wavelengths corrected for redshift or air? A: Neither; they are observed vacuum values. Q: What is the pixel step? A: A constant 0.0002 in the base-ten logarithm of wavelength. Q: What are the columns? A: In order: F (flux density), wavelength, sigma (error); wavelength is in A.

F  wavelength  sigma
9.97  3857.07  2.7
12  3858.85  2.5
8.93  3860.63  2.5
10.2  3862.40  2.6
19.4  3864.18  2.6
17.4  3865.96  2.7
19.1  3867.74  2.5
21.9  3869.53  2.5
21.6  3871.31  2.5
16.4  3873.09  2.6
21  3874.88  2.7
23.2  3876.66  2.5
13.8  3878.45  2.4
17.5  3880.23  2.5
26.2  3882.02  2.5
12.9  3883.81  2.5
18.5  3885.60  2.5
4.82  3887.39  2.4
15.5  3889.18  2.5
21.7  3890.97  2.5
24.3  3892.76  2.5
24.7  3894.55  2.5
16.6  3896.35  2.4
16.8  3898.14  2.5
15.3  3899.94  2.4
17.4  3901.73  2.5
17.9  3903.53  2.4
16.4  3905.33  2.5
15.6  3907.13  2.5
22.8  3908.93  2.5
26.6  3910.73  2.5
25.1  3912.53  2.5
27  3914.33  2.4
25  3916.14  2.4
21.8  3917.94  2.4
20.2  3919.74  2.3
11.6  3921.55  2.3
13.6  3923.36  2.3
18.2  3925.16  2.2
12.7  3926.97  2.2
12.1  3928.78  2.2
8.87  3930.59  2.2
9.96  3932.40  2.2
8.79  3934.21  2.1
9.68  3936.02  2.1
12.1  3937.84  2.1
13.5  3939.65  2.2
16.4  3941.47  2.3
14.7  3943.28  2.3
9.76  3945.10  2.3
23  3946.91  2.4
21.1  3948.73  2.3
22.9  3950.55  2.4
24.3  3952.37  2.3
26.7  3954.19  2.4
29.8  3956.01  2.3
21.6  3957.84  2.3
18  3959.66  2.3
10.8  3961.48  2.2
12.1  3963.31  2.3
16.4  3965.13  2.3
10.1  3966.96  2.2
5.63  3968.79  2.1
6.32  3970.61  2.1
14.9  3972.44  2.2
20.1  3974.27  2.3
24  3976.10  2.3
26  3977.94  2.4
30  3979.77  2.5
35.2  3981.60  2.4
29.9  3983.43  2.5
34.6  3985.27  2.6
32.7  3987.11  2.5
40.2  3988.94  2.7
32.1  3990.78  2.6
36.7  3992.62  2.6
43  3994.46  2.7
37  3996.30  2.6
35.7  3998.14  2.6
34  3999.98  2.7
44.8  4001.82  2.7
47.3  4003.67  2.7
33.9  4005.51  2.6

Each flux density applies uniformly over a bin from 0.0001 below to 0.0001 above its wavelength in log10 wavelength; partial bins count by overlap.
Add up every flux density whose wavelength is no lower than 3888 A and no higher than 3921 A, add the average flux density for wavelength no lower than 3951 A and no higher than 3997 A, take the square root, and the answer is 20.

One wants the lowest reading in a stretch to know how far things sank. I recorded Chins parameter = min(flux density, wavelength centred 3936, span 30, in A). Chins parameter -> 8.79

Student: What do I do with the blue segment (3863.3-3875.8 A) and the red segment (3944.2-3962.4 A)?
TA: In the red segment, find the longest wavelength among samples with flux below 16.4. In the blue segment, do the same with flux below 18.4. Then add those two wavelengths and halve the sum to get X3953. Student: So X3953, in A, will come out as 3917.3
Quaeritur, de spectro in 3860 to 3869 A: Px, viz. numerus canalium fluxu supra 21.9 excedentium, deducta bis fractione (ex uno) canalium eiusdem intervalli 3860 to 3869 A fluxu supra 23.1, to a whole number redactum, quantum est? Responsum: 0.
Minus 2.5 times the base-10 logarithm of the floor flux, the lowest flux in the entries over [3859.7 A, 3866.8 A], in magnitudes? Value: -2.4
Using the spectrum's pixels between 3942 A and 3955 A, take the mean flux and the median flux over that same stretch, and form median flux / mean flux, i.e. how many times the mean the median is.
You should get 1.13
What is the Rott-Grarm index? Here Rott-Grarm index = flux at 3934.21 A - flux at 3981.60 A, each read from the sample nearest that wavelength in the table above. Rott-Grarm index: -26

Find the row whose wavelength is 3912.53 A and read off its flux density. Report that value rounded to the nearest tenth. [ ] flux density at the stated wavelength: 25.1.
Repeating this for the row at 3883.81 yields 12.9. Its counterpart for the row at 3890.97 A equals 21.7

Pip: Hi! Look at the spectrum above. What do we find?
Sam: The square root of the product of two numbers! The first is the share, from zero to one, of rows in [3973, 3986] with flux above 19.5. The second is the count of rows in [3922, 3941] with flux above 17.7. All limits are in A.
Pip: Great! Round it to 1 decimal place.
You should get 1.0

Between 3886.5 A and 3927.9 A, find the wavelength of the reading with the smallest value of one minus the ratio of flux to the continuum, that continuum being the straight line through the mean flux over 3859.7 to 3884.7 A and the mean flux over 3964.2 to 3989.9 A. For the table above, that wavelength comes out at 3914.33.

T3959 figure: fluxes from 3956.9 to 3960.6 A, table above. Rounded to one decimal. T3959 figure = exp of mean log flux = 19.7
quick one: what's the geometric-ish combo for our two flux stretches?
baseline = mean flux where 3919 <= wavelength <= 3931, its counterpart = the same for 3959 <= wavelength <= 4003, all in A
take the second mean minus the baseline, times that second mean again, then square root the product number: 18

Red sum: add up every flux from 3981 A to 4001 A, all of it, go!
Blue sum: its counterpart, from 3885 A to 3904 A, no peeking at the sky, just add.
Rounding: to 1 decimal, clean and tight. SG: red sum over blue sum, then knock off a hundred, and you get -98.0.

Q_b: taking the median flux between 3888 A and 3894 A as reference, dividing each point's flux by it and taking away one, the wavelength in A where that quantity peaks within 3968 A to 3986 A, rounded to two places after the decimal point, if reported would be 3981.60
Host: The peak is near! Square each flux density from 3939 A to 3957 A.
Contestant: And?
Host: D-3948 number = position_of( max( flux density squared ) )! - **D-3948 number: 3956.01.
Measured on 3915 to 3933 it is 3916.14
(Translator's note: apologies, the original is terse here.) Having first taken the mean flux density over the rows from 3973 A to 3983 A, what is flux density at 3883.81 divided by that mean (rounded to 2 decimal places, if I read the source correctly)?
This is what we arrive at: 0.48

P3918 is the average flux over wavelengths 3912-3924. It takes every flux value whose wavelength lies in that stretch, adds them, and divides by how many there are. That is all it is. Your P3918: 20.6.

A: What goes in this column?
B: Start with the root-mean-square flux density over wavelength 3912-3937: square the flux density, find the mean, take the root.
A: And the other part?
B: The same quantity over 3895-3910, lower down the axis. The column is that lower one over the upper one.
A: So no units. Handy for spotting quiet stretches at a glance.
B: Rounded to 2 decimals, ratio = 1.01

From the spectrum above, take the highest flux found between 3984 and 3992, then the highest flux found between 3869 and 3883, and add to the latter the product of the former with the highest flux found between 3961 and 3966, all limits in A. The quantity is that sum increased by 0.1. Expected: 686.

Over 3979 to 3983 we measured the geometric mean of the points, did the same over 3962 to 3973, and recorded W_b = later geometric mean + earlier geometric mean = 42.6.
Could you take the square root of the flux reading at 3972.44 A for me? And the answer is 3.9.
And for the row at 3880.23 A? 4.2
